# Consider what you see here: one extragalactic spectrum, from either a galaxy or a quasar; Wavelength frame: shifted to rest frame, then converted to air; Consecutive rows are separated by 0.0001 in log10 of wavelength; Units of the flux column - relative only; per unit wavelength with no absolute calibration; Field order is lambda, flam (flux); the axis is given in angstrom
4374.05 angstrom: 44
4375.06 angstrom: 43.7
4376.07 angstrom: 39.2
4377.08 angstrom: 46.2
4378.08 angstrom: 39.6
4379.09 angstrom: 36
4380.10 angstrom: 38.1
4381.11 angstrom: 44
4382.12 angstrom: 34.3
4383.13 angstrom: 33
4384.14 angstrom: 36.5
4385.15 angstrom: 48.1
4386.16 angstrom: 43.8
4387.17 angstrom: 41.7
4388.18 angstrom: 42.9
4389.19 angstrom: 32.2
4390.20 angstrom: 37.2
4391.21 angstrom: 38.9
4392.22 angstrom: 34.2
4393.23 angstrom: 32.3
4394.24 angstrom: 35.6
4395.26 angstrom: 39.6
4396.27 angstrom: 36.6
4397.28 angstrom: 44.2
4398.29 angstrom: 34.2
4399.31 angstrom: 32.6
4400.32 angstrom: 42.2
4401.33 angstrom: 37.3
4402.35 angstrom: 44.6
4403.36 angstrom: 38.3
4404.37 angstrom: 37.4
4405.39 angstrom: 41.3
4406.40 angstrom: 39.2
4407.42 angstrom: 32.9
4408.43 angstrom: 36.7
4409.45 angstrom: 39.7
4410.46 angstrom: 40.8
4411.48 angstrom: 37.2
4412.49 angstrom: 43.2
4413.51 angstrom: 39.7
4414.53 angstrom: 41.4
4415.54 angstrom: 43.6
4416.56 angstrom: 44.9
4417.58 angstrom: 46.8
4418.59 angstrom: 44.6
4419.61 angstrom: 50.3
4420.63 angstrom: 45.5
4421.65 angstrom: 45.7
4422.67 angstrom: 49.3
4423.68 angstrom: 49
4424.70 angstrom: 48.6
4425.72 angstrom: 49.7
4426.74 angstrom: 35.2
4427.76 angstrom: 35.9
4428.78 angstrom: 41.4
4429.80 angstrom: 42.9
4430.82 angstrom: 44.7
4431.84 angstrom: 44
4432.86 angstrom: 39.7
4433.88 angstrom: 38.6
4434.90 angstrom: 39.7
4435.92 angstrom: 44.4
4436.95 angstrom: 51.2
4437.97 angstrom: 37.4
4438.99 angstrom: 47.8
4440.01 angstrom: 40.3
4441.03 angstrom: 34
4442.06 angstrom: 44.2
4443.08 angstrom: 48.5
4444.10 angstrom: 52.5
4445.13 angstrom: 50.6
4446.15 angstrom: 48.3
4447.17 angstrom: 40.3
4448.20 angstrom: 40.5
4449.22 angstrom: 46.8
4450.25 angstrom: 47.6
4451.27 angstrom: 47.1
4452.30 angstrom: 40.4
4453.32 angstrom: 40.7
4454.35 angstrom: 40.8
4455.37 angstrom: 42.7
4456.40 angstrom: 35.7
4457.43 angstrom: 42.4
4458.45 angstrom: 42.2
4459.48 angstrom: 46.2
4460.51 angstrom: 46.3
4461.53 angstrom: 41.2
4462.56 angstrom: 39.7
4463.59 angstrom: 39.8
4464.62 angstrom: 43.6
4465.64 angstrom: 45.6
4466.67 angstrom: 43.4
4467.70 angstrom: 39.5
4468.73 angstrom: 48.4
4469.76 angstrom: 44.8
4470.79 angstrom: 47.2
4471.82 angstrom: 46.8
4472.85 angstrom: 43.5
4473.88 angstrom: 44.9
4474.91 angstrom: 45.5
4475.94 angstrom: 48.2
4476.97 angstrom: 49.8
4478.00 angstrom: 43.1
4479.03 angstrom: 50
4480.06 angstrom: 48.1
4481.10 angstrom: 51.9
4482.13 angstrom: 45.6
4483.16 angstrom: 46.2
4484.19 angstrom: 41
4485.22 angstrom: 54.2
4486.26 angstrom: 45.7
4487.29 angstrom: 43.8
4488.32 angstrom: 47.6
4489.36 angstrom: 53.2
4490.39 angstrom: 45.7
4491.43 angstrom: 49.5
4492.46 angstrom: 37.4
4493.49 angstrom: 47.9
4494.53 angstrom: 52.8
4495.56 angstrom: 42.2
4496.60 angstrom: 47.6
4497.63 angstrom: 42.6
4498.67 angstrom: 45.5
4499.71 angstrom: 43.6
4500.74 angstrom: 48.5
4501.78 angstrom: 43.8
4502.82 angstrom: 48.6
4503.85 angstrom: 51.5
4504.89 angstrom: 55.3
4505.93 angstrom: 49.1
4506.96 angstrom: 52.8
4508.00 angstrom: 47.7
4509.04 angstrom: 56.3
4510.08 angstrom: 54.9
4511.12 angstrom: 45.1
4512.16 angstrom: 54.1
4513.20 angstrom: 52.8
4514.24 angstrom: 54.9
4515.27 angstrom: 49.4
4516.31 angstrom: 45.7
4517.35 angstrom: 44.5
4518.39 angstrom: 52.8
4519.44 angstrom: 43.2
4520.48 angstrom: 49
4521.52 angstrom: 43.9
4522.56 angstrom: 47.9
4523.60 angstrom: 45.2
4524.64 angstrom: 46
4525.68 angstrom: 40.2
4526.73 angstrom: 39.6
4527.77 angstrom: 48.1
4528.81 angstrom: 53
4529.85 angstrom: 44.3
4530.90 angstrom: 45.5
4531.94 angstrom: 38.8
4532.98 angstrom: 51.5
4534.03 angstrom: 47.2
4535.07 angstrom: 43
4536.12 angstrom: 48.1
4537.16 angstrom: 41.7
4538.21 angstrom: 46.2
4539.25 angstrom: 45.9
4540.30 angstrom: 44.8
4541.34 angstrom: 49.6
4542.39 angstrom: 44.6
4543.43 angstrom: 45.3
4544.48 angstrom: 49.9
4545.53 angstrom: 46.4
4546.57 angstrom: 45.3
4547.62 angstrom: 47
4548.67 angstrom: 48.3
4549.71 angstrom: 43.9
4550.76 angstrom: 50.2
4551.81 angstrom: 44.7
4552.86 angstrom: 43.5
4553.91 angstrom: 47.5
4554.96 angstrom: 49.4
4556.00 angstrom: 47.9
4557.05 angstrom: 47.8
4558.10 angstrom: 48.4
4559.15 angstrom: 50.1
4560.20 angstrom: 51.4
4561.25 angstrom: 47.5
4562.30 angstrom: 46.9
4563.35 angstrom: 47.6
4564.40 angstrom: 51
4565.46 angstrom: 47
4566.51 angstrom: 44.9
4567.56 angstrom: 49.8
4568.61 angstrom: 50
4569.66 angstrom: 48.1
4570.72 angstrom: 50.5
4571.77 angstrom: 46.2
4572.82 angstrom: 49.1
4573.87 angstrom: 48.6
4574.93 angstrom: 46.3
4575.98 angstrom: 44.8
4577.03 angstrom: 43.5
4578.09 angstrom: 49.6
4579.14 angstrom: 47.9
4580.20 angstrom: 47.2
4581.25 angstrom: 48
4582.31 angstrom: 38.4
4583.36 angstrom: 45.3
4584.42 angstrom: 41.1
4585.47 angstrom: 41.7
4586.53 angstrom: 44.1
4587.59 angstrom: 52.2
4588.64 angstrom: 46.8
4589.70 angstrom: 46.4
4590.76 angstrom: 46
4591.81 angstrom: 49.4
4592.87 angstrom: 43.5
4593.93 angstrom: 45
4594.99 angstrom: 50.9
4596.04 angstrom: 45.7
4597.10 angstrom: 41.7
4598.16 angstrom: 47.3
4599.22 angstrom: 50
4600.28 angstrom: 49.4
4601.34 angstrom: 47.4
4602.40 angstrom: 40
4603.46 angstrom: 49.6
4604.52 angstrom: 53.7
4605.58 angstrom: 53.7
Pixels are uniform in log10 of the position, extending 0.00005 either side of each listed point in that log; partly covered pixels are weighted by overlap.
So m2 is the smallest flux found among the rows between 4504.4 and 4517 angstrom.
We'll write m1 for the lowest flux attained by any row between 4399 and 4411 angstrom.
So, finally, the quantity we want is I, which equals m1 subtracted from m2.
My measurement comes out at 12.5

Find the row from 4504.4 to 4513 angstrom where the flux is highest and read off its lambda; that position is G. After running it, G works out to 4509.04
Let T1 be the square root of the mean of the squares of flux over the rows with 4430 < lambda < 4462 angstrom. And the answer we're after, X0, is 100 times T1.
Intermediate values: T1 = 43.7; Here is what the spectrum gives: 4367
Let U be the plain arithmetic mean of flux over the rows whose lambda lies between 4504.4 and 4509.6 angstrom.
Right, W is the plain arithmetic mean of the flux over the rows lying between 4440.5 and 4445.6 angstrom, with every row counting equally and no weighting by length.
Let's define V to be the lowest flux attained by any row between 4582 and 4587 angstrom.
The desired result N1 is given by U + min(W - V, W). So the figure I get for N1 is 60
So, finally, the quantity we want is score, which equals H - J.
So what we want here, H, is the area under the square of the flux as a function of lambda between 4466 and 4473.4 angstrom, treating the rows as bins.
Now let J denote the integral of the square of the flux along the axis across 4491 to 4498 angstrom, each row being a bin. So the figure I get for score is 80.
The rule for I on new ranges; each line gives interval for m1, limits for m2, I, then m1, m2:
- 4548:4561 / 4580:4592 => -5.1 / 43.5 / 38.4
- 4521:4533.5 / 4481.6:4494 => -1.4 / 38.8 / 37.4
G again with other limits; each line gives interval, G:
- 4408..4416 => 4415.54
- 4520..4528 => 4520.48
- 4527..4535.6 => 4528.81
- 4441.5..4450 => 4444.10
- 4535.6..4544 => 4541.34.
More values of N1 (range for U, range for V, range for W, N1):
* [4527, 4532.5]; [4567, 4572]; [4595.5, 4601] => 47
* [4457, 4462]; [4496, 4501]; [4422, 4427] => 47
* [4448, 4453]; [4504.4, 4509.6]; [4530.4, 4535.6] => 42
